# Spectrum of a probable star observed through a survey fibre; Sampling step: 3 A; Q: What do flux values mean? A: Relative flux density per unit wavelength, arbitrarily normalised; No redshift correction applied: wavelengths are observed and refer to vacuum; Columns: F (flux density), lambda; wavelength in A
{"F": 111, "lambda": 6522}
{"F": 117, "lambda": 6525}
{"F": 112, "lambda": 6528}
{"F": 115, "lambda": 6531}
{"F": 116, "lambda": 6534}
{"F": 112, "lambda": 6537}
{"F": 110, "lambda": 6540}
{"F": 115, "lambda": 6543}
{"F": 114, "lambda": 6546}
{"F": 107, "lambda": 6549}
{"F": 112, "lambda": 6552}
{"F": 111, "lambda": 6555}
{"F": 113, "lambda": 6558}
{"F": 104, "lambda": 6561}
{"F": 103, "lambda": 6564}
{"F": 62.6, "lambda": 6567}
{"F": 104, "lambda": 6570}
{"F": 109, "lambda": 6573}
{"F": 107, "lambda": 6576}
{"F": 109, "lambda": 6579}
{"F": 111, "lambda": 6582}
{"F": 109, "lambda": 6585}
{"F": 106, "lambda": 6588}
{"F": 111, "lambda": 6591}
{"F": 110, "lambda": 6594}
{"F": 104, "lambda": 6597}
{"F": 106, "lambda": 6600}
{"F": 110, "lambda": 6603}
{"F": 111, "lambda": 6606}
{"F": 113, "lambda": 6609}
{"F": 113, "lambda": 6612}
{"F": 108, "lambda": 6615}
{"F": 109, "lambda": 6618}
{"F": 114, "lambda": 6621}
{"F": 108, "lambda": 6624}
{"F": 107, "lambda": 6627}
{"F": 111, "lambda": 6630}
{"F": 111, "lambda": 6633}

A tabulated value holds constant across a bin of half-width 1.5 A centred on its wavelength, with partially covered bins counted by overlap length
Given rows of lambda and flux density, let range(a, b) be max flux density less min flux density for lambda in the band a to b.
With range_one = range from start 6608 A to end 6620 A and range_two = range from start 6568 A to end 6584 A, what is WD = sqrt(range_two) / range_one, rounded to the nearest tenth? 0.5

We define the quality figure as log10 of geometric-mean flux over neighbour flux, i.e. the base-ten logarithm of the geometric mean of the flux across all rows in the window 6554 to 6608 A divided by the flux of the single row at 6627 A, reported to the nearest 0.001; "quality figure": -0.009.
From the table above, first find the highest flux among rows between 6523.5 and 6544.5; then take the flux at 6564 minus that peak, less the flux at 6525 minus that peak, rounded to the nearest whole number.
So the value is -14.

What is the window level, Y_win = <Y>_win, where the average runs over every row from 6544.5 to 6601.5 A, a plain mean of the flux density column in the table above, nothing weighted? 106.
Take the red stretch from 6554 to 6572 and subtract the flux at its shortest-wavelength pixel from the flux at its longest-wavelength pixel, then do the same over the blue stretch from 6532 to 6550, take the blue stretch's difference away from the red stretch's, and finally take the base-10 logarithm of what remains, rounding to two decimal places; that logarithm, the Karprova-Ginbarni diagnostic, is 0.30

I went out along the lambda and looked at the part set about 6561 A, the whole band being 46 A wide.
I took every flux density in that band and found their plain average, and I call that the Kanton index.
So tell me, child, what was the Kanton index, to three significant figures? 106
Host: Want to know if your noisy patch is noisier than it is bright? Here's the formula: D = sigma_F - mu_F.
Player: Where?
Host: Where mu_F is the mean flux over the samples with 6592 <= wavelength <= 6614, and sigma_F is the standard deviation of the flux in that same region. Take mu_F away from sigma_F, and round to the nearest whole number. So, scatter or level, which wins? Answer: -106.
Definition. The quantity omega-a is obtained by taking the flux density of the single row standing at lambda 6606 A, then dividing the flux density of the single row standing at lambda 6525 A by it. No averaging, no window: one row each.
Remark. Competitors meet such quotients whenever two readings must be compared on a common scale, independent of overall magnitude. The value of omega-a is 1.05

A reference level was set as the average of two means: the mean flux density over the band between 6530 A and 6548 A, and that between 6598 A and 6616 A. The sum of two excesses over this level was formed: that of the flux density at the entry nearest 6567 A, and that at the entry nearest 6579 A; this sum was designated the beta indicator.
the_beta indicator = -52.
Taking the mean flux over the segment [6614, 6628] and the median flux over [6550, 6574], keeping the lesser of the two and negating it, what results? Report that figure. -106.5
